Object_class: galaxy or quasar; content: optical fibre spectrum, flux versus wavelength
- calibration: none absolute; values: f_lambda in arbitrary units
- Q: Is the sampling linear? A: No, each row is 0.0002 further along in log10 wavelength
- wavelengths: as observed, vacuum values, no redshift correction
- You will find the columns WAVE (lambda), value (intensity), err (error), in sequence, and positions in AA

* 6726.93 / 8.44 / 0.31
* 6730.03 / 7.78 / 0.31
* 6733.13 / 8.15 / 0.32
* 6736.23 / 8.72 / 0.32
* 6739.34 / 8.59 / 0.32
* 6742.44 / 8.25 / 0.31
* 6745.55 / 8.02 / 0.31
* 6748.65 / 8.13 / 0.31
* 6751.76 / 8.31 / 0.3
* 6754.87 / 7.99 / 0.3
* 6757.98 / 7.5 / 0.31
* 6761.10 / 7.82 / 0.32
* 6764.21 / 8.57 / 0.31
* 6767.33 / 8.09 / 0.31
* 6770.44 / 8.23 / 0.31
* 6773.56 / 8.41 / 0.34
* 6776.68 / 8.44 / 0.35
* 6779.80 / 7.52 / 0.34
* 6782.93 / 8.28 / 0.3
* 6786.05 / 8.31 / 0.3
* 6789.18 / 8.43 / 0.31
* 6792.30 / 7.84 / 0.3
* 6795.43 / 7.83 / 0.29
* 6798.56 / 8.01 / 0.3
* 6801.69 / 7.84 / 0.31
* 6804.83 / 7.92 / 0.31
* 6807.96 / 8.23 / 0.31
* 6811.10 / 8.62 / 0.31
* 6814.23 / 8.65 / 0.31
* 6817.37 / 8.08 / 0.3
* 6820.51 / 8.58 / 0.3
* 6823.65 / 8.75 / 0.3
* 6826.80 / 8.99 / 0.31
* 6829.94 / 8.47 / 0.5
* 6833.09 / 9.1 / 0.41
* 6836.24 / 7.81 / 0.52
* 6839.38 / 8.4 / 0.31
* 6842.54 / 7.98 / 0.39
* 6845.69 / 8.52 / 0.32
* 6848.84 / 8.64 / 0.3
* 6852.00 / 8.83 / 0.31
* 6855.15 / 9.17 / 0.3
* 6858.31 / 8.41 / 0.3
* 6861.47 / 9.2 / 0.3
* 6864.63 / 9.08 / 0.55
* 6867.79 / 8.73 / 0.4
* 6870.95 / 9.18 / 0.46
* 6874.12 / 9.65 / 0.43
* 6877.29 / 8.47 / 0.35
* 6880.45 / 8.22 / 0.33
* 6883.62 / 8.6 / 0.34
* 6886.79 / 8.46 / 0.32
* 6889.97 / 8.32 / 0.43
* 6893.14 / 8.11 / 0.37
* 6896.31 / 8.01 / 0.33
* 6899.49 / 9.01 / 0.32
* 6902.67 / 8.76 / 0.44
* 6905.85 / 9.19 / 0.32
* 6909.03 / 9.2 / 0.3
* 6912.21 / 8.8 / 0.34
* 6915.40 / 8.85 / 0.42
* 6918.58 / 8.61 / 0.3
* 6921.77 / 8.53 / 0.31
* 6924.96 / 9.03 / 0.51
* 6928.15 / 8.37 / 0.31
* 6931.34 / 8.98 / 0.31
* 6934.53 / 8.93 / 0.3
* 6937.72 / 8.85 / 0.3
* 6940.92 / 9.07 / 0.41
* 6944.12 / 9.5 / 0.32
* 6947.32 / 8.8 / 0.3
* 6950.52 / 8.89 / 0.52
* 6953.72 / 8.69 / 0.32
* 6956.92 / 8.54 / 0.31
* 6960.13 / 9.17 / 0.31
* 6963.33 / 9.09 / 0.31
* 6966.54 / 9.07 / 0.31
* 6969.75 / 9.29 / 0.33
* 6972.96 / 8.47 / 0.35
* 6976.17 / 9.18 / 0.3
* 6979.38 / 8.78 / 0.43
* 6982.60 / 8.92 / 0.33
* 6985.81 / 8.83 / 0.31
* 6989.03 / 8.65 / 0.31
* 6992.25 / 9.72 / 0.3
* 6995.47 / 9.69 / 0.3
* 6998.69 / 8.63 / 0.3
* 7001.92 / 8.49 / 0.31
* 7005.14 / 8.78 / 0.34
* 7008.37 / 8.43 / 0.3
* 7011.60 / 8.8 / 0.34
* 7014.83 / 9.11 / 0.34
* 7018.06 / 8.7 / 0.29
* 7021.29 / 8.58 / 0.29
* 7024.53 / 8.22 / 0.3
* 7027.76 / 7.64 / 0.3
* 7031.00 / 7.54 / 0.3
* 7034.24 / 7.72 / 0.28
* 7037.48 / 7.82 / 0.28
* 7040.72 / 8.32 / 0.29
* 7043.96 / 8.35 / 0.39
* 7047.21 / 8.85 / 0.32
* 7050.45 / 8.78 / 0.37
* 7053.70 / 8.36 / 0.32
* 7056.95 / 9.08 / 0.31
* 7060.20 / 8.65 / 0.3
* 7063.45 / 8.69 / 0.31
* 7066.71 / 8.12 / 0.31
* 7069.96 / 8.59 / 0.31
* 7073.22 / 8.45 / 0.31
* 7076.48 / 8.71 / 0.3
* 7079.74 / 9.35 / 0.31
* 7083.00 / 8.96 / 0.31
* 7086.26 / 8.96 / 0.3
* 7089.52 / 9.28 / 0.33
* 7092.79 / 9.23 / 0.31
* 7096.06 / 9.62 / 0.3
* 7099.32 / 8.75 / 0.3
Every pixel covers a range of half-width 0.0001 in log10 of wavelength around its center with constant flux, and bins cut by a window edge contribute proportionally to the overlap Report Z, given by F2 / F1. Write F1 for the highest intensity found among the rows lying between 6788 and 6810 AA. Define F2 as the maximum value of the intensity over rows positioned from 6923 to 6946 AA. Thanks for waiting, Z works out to 1.13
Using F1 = 8.43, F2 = 9.5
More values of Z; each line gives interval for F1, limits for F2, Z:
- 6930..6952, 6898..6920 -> 0.97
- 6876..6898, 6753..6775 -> 1.00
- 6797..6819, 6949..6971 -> 1.07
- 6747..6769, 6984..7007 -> 1.13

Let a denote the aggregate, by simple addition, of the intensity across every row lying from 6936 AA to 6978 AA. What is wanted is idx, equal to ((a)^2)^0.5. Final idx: 117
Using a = 117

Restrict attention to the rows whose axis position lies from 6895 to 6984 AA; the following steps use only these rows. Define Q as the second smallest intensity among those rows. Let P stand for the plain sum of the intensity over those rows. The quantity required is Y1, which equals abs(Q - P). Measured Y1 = 240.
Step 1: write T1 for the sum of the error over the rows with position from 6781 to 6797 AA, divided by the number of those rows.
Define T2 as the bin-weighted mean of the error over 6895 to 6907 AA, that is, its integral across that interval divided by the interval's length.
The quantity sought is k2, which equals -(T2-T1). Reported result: -0.054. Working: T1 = 0.300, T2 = 0.354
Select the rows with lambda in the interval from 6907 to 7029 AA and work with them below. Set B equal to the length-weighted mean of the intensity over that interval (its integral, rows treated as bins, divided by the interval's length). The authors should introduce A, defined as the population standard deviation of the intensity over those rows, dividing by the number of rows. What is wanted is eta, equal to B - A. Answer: 8.46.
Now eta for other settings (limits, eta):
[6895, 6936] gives 8.47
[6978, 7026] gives 8.42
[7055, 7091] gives 8.45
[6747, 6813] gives 7.81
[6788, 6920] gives 8.11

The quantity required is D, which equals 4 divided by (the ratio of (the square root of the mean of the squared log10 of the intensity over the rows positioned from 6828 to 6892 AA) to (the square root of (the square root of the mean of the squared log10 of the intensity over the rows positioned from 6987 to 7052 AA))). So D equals 4.12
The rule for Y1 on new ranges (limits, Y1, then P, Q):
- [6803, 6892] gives 233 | 241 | 7.92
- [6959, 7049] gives 235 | 243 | 7.64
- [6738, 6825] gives 222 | 229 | 7.52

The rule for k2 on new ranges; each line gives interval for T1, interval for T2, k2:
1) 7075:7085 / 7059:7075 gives -0.001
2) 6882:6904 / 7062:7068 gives 0.055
